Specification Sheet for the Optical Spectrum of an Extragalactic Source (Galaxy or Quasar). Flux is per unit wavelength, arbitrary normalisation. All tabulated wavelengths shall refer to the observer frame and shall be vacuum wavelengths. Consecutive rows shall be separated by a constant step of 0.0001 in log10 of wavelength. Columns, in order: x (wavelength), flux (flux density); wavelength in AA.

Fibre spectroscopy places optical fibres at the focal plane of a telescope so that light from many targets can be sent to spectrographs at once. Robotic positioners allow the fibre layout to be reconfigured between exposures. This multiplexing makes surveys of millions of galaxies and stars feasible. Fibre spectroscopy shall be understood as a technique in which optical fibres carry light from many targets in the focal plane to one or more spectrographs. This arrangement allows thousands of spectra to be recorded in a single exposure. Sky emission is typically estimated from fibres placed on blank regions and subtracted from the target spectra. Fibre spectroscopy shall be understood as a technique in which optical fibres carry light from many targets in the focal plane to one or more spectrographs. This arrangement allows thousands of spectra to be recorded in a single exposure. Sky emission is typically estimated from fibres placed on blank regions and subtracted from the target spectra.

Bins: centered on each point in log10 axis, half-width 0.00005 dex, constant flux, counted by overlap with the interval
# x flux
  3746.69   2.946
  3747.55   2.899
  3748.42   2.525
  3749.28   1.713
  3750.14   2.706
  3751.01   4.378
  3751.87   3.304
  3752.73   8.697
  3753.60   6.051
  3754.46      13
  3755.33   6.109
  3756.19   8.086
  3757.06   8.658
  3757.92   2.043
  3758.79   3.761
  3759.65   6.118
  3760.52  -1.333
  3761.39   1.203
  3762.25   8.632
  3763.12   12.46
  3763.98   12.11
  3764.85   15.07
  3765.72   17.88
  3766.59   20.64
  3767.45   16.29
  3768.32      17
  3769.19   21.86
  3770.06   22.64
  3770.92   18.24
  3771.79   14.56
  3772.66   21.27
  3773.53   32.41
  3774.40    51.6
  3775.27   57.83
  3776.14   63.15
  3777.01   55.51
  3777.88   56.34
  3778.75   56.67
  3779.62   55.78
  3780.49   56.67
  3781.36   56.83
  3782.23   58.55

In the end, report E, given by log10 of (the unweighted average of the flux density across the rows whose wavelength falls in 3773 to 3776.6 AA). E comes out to 1.71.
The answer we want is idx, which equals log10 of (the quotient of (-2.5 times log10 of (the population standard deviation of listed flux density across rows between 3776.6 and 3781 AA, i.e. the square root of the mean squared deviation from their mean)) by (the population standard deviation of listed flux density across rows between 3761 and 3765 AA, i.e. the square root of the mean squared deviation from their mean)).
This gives -0.77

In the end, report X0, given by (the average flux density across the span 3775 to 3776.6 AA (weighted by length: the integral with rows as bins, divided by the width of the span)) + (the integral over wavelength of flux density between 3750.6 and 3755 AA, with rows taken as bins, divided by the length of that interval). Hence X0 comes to 68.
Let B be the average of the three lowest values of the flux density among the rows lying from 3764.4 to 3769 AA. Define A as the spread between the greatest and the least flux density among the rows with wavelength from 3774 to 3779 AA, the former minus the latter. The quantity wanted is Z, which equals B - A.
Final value 5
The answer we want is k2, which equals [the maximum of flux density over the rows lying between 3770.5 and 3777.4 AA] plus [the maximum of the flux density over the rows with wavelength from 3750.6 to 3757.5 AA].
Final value 76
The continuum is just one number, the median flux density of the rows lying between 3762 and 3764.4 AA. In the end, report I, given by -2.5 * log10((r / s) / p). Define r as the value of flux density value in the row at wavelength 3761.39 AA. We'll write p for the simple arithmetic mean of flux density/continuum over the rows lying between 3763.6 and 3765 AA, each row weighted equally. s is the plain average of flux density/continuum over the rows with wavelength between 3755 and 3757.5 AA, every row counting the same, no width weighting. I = -1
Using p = 1.12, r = 1.203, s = 0.6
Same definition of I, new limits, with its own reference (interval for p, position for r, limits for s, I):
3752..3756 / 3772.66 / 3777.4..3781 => -2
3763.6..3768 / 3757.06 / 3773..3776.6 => 0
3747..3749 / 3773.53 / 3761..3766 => -5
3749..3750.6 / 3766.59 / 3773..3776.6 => -4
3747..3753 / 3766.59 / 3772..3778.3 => -3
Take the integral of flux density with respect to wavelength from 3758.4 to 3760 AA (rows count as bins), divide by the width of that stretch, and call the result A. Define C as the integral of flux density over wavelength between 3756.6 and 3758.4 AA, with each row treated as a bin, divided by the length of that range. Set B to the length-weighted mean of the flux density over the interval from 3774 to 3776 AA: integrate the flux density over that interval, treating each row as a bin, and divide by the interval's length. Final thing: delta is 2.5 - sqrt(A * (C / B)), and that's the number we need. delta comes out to 1.8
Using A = 5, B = 56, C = 5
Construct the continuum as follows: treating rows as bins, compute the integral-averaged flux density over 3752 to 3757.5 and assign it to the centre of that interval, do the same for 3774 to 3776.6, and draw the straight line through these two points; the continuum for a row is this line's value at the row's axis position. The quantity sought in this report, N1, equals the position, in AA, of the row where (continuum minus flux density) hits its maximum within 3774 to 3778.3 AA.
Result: 3777.88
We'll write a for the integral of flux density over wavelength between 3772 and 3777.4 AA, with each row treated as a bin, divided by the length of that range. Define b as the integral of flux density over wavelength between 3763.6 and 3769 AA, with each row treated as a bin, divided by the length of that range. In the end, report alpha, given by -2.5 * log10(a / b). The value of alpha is -1.1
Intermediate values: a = 46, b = 17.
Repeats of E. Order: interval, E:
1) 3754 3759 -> 0.84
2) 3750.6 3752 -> 0.58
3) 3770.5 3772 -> 1.21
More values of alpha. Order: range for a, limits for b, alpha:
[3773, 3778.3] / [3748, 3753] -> -2.9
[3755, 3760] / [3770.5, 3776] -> 1.9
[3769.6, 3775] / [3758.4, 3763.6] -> -1.8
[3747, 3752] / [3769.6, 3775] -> 2.5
